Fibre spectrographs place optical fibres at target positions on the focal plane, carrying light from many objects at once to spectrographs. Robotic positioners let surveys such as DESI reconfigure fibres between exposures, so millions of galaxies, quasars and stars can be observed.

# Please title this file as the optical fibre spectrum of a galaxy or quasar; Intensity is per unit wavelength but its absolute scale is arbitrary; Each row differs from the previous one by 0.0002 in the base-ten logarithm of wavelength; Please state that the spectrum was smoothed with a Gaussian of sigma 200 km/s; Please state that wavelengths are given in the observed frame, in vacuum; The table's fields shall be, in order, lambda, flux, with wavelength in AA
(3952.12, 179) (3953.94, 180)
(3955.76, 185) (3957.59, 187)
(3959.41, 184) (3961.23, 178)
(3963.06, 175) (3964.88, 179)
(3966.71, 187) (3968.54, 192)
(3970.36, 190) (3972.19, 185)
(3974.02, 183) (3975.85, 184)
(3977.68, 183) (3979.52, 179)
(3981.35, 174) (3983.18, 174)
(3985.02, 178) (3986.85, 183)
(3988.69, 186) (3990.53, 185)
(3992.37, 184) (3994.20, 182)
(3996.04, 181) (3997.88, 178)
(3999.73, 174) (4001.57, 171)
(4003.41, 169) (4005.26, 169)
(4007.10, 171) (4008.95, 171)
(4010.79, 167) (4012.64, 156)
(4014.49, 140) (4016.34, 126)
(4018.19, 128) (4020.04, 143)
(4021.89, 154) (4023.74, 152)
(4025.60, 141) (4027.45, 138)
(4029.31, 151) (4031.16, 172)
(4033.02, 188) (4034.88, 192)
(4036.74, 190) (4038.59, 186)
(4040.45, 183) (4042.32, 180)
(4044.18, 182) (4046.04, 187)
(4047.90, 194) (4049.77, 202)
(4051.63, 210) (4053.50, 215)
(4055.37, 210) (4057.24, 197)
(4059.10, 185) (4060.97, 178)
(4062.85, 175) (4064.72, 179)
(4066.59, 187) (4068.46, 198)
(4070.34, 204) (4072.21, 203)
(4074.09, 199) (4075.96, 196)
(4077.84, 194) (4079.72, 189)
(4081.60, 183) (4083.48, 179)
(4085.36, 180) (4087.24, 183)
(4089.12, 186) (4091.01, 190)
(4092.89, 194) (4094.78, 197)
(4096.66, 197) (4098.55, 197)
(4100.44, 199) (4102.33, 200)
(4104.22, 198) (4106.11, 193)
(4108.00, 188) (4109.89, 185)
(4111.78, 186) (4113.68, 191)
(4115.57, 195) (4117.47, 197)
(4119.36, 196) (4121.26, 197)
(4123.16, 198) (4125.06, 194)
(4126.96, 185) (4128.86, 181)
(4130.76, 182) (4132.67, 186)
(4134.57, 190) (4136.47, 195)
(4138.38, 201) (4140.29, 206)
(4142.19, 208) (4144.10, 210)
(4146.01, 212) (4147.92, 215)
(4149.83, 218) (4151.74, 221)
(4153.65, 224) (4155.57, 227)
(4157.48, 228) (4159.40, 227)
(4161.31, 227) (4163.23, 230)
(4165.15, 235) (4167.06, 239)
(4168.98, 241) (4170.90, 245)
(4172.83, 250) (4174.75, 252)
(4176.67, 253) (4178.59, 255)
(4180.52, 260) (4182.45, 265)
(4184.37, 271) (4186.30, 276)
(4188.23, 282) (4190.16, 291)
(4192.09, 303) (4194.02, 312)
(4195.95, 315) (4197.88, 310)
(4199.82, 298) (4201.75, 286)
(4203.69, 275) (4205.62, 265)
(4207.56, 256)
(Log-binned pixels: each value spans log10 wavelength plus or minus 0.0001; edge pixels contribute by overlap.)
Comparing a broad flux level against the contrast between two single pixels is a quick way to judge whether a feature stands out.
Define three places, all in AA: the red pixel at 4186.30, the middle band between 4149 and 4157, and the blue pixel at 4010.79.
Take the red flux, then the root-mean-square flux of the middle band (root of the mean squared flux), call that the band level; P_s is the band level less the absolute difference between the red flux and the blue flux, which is 114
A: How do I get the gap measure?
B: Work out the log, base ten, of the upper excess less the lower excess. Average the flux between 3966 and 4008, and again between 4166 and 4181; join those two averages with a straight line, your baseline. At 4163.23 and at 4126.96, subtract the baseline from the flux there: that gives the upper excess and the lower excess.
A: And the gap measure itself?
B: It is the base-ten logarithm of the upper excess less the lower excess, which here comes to 1.5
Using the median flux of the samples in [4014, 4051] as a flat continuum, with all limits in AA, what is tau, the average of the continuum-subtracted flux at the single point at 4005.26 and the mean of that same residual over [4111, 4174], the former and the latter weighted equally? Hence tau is 14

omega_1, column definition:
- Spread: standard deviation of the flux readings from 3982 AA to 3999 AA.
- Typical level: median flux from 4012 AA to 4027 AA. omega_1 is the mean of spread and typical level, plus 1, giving 74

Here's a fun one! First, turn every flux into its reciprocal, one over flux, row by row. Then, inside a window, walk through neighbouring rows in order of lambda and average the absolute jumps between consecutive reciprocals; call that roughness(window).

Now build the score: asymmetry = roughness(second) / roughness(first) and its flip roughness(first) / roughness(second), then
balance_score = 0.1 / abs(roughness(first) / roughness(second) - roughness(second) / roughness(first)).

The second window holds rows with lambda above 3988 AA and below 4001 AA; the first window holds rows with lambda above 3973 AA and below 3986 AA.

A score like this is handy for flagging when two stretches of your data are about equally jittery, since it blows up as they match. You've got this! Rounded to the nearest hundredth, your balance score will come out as 0.21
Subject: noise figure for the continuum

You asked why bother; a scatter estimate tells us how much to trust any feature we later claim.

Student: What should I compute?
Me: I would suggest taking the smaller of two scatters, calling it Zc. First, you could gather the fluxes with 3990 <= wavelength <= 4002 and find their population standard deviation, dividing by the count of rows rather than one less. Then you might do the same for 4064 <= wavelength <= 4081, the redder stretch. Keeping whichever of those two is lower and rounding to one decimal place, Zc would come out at 4.8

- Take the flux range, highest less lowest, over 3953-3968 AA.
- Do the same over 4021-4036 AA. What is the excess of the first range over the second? -42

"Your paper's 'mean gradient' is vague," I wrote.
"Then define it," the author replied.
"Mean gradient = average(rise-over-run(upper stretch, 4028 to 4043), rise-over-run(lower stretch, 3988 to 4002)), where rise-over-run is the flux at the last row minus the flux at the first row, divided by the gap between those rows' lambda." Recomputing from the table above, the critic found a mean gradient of 0.53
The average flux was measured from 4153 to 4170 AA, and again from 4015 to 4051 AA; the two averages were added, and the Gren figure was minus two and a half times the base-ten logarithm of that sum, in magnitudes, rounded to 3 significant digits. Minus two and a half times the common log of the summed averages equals -6.50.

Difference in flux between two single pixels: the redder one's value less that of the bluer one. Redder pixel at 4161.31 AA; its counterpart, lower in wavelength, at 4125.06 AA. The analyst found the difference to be 33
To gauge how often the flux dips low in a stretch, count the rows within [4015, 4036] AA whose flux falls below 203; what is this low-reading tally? 11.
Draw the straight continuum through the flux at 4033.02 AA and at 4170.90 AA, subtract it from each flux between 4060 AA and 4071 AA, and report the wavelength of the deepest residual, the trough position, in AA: 4062.85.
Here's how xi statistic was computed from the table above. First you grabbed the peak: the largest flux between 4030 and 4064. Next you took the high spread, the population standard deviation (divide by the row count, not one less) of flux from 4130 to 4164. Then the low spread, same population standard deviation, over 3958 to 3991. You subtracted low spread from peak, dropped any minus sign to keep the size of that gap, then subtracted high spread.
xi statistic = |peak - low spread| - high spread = 195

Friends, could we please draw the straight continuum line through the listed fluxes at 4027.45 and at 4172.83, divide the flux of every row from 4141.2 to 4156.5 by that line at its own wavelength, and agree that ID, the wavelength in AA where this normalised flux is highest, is 4155.57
